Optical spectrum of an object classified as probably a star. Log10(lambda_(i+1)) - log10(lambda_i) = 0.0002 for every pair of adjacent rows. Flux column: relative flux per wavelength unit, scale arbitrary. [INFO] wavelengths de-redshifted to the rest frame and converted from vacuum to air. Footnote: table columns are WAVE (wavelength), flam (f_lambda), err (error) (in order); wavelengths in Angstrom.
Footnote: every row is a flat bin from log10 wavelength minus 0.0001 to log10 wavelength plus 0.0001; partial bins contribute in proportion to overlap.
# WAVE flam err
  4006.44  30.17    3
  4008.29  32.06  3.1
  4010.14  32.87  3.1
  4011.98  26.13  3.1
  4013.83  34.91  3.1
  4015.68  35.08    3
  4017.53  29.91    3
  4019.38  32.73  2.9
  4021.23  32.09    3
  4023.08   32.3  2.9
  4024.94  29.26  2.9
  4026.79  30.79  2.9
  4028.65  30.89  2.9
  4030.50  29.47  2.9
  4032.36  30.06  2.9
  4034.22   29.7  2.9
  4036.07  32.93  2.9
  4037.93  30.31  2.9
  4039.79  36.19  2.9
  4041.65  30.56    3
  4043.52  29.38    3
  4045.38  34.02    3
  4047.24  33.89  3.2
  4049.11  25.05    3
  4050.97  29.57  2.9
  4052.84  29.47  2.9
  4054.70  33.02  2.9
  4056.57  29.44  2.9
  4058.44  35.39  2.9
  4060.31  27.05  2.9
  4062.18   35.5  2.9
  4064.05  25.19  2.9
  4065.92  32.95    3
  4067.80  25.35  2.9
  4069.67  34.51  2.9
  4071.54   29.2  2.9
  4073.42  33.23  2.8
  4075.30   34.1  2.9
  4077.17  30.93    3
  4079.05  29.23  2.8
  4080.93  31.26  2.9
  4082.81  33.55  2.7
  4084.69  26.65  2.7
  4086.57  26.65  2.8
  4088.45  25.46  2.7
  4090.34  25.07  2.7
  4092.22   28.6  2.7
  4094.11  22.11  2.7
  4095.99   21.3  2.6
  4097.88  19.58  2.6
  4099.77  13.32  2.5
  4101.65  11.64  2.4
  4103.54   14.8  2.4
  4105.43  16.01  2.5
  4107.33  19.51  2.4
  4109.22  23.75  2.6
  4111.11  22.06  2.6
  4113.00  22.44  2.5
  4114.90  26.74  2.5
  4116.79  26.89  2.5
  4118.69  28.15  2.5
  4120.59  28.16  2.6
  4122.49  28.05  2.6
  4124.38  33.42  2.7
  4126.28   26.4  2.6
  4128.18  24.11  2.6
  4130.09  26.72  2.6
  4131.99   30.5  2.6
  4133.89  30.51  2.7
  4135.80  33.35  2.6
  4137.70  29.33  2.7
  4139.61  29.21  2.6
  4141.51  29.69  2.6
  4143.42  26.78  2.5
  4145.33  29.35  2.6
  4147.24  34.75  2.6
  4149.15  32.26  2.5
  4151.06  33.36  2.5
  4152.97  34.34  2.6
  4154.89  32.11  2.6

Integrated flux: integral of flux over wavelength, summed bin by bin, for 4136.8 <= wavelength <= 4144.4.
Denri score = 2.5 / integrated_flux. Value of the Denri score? 0.0114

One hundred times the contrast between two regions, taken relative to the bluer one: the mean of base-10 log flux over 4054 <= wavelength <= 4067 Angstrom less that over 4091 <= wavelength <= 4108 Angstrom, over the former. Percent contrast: 16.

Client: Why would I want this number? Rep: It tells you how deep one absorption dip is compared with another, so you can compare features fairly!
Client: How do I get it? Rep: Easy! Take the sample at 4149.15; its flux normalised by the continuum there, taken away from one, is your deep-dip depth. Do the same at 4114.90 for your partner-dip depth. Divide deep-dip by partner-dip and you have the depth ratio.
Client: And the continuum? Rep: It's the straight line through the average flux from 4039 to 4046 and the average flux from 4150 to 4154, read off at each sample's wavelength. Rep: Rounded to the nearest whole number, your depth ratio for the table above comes 0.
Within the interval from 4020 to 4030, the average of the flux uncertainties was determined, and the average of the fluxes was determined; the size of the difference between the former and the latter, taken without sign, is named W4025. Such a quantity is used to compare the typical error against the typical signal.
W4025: 28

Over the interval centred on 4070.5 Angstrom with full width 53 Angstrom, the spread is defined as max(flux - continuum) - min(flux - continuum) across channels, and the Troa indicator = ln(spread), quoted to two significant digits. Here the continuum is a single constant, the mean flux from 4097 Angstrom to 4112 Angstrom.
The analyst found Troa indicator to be 2.7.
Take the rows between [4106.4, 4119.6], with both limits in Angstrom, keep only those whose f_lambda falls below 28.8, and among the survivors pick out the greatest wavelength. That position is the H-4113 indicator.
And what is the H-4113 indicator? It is 4118.69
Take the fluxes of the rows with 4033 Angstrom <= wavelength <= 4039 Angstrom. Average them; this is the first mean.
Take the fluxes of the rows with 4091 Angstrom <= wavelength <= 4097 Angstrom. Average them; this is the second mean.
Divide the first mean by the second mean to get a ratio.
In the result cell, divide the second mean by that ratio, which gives 19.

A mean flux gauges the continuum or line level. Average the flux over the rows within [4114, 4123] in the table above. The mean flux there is 27.6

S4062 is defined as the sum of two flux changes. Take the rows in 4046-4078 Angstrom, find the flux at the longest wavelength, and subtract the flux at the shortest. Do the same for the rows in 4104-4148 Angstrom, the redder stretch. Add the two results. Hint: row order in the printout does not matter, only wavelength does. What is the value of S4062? 15.8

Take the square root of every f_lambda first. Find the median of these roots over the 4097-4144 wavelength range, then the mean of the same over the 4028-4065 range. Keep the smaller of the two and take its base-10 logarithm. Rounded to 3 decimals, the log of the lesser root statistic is 0.714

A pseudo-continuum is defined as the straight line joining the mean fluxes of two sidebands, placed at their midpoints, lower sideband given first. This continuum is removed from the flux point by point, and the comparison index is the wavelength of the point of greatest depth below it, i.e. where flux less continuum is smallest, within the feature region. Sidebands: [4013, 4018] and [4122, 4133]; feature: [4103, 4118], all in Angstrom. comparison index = 4103.54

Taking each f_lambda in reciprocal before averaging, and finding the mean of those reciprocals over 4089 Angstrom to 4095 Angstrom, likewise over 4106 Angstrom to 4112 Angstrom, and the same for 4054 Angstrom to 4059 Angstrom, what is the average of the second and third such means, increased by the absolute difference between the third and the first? 0.048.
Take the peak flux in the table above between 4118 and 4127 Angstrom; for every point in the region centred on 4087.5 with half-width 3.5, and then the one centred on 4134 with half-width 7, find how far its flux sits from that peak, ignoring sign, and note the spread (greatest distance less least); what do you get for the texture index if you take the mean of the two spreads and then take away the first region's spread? 3.8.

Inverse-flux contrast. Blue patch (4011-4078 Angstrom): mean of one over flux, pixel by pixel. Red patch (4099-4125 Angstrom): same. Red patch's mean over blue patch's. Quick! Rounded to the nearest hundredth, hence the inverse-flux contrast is 1.51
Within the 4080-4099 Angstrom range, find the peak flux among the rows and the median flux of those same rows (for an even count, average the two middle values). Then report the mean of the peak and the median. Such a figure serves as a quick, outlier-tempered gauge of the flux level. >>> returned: 29.8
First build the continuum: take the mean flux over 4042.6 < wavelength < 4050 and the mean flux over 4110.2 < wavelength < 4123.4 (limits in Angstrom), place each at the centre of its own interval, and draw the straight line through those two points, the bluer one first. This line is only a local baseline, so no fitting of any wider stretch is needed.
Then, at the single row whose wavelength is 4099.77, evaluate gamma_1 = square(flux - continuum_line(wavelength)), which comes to 192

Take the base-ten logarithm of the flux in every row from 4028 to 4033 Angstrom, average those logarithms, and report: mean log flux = 1.48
